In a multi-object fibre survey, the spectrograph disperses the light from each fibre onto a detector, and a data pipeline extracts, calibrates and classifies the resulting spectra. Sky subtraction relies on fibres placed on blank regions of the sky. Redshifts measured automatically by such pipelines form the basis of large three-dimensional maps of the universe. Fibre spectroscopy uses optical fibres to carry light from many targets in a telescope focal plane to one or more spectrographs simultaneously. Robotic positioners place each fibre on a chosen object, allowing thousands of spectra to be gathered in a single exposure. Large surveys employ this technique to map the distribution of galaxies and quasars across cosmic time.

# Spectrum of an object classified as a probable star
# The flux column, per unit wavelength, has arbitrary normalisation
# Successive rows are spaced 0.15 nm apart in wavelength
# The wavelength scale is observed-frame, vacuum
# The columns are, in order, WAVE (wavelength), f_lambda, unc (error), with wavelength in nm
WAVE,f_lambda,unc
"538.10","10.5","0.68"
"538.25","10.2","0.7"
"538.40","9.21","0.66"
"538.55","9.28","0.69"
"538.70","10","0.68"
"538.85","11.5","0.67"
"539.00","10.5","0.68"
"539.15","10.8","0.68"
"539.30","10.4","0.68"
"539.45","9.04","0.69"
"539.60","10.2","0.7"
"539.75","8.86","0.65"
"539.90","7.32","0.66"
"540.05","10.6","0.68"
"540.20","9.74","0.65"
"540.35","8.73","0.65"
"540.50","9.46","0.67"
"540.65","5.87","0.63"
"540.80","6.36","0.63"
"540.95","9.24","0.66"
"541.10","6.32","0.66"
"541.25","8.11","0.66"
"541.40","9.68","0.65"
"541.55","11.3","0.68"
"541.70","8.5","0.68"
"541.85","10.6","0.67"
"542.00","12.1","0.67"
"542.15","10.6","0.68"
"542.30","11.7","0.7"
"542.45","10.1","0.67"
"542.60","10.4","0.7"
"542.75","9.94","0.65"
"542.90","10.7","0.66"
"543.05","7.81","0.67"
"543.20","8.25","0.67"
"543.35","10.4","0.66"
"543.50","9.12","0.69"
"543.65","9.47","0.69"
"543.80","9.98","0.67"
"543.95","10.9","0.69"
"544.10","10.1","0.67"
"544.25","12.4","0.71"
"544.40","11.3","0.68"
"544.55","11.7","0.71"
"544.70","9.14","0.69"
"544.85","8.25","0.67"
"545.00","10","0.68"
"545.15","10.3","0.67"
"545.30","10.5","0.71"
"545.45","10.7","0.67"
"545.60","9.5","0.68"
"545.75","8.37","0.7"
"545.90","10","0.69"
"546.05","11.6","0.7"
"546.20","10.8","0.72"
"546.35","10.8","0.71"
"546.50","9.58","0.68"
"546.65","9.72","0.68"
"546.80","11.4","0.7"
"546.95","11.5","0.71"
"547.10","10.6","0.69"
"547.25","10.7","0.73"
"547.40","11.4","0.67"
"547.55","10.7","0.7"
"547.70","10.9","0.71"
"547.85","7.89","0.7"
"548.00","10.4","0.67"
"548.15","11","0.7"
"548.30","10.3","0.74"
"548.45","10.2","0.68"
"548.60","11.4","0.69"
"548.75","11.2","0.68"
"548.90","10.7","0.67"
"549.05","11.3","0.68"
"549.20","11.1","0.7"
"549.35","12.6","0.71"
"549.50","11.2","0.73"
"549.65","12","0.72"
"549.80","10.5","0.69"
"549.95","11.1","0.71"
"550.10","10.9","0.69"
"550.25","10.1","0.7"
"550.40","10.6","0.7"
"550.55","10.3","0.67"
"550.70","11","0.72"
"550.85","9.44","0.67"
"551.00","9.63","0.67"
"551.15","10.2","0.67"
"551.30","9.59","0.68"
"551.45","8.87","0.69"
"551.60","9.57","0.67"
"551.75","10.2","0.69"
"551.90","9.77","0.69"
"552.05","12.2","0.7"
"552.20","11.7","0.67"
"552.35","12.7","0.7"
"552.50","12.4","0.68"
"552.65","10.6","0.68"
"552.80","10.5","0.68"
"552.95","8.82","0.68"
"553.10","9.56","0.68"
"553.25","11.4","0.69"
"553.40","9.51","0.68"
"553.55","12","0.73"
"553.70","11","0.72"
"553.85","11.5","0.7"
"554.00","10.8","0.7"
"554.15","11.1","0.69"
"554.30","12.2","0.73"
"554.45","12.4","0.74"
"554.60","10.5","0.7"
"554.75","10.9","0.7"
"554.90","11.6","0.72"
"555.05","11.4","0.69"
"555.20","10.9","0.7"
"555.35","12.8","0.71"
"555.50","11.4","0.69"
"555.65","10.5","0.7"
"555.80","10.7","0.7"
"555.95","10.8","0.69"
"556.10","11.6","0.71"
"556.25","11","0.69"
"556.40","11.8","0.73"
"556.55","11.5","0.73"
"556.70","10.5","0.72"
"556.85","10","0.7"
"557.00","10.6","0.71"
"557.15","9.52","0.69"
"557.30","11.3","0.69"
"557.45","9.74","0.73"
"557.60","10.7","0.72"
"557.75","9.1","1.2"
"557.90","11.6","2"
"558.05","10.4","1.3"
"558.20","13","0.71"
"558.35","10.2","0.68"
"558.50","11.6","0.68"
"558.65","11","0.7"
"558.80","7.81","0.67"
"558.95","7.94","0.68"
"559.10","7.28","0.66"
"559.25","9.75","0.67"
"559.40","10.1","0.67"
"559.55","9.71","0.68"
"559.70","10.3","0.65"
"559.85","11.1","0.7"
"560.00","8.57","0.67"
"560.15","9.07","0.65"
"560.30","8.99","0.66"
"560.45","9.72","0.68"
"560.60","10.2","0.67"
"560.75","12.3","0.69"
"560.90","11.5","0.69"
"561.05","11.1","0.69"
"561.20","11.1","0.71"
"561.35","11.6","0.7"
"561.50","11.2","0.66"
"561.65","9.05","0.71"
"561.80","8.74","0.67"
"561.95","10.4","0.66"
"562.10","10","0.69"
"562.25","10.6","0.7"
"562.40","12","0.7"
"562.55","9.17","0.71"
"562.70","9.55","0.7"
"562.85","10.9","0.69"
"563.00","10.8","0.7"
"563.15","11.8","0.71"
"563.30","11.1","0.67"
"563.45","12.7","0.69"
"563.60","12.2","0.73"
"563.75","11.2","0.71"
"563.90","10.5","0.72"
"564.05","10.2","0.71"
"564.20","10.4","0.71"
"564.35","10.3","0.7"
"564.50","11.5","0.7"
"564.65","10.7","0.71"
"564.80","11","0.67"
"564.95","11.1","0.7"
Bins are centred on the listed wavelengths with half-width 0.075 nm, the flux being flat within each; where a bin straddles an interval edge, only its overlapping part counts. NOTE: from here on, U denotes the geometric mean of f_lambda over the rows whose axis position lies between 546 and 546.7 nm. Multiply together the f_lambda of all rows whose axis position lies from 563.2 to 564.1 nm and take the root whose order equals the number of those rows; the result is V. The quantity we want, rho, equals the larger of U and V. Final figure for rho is 11.3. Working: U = 10.5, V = 11.3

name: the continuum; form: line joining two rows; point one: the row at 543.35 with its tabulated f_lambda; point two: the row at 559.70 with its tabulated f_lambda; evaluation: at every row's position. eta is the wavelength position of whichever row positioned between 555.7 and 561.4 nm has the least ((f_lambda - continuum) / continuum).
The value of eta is 559.10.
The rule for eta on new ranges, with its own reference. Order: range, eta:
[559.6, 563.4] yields 560.00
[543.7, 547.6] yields 544.85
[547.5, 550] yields 547.85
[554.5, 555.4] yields 554.60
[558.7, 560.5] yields 559.10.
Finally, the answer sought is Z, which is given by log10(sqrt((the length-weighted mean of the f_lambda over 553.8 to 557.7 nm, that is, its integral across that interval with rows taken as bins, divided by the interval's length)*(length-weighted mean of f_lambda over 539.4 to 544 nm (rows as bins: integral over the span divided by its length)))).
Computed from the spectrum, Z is 1.01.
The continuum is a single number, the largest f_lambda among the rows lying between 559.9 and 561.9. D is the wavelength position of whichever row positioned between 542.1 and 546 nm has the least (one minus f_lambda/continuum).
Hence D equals 544.25 nm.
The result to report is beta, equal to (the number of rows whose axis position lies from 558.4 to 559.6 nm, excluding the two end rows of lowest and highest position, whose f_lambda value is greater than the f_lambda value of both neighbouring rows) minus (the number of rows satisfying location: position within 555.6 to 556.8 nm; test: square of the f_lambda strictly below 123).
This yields -3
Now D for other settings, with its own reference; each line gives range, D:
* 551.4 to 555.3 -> 552.35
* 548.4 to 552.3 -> 549.35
